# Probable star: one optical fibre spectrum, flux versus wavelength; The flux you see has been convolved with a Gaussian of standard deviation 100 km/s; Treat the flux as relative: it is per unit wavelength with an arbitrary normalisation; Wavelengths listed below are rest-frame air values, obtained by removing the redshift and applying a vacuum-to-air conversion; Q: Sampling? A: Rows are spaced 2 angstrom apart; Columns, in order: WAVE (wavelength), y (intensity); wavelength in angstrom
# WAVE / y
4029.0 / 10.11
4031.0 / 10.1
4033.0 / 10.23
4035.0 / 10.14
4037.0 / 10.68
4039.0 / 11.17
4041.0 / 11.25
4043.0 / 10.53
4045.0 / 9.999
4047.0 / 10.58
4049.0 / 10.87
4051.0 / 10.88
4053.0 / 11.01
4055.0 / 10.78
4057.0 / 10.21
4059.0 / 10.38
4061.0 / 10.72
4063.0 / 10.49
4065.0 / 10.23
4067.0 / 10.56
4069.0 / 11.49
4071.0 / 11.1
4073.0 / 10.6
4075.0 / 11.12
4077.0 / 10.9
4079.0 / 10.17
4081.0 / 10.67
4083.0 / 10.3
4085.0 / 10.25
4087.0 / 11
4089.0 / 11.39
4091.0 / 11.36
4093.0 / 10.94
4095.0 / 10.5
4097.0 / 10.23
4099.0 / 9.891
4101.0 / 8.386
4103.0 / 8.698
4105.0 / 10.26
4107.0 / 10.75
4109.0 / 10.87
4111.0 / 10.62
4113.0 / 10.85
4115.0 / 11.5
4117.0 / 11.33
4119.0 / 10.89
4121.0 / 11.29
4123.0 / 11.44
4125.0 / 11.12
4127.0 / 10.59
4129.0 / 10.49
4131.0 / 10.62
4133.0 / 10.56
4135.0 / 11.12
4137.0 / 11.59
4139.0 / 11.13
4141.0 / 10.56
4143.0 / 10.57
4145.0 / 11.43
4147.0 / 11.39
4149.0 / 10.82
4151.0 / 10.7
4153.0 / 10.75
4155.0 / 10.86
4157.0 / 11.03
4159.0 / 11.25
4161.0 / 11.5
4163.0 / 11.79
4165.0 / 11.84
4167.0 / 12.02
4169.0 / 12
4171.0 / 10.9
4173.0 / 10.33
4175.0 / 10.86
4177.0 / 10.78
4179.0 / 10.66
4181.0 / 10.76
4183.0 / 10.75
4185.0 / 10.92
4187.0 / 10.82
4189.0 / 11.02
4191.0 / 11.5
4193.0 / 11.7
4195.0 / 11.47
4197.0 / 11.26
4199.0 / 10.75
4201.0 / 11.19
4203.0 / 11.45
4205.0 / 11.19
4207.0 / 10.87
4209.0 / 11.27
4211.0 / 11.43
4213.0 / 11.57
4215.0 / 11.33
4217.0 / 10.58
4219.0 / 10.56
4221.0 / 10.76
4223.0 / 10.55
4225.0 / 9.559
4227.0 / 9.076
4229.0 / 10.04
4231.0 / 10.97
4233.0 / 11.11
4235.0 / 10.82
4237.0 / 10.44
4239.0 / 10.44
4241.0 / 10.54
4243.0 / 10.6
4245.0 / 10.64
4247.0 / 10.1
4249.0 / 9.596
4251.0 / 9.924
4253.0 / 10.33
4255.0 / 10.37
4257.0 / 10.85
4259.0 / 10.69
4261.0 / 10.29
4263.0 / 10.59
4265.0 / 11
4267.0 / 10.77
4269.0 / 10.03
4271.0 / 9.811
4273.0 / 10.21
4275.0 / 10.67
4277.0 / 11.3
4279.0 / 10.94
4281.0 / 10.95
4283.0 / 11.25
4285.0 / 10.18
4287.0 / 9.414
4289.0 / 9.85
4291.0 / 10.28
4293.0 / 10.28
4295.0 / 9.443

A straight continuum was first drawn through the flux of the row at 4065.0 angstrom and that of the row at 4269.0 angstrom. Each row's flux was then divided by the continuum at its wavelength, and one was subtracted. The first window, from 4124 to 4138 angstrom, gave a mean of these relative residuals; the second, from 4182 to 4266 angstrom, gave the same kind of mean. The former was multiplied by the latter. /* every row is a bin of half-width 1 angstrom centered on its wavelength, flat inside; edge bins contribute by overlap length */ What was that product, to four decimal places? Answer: 0.0046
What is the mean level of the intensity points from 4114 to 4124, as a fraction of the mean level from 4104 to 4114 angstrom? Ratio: 1.06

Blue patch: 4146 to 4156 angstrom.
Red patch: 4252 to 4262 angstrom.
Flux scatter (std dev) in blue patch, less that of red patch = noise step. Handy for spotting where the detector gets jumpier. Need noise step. 0.03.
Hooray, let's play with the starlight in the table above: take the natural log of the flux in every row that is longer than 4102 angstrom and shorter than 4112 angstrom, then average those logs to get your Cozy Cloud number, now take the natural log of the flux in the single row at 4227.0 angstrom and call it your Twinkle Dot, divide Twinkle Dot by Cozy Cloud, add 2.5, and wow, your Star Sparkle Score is 3.45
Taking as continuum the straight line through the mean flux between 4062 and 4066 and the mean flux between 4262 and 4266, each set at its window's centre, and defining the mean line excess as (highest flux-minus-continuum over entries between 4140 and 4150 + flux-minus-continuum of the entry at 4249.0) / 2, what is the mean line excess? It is -0.14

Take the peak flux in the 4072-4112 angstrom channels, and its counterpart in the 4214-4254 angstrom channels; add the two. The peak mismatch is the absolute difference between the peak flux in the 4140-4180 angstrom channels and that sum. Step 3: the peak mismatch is 10.70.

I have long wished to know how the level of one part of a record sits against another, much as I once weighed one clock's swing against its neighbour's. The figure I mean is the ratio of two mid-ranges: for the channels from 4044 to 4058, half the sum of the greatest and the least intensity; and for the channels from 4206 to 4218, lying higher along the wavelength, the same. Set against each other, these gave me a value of 0.95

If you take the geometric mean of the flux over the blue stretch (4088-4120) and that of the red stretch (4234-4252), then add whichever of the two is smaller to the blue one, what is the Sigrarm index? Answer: 20.8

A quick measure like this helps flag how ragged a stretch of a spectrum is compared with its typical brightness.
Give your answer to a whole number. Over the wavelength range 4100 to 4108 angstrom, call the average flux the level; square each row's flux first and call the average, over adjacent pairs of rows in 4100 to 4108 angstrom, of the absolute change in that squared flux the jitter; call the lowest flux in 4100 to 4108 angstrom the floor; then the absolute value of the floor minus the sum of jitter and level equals 16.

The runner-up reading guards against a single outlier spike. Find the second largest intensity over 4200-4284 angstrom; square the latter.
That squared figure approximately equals 131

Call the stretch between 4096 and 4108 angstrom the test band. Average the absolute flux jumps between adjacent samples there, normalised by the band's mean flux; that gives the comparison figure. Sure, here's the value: 0.087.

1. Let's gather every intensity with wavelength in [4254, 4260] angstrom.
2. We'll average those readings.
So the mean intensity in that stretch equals 10.6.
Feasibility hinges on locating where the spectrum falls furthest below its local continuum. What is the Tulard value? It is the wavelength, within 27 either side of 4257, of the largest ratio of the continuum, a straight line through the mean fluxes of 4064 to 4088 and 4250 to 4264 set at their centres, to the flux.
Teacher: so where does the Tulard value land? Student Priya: 4249.0 angstrom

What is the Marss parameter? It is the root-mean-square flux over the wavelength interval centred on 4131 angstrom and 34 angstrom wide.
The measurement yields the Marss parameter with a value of 11.0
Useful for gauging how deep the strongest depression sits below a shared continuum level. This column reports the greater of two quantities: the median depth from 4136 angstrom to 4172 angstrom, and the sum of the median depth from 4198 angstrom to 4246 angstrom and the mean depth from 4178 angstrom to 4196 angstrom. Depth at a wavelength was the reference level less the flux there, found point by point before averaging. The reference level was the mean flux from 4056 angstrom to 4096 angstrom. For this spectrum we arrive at -0.38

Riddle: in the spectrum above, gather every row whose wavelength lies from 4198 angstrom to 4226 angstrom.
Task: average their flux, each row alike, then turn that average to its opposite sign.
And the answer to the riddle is -10.9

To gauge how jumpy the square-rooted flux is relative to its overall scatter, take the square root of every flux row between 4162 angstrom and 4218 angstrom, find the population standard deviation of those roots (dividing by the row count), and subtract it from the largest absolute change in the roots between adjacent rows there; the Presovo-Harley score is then 0.096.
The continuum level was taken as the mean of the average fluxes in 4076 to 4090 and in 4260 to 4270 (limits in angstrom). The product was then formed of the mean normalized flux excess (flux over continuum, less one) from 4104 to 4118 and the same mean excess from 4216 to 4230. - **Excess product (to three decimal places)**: -0.001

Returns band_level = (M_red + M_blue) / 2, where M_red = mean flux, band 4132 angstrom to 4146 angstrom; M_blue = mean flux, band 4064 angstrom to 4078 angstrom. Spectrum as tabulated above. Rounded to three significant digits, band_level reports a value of 10.9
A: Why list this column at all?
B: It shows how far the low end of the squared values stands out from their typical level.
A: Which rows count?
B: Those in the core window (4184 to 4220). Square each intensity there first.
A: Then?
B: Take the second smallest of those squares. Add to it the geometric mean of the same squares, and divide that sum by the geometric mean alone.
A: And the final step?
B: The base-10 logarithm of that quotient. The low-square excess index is 0.279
